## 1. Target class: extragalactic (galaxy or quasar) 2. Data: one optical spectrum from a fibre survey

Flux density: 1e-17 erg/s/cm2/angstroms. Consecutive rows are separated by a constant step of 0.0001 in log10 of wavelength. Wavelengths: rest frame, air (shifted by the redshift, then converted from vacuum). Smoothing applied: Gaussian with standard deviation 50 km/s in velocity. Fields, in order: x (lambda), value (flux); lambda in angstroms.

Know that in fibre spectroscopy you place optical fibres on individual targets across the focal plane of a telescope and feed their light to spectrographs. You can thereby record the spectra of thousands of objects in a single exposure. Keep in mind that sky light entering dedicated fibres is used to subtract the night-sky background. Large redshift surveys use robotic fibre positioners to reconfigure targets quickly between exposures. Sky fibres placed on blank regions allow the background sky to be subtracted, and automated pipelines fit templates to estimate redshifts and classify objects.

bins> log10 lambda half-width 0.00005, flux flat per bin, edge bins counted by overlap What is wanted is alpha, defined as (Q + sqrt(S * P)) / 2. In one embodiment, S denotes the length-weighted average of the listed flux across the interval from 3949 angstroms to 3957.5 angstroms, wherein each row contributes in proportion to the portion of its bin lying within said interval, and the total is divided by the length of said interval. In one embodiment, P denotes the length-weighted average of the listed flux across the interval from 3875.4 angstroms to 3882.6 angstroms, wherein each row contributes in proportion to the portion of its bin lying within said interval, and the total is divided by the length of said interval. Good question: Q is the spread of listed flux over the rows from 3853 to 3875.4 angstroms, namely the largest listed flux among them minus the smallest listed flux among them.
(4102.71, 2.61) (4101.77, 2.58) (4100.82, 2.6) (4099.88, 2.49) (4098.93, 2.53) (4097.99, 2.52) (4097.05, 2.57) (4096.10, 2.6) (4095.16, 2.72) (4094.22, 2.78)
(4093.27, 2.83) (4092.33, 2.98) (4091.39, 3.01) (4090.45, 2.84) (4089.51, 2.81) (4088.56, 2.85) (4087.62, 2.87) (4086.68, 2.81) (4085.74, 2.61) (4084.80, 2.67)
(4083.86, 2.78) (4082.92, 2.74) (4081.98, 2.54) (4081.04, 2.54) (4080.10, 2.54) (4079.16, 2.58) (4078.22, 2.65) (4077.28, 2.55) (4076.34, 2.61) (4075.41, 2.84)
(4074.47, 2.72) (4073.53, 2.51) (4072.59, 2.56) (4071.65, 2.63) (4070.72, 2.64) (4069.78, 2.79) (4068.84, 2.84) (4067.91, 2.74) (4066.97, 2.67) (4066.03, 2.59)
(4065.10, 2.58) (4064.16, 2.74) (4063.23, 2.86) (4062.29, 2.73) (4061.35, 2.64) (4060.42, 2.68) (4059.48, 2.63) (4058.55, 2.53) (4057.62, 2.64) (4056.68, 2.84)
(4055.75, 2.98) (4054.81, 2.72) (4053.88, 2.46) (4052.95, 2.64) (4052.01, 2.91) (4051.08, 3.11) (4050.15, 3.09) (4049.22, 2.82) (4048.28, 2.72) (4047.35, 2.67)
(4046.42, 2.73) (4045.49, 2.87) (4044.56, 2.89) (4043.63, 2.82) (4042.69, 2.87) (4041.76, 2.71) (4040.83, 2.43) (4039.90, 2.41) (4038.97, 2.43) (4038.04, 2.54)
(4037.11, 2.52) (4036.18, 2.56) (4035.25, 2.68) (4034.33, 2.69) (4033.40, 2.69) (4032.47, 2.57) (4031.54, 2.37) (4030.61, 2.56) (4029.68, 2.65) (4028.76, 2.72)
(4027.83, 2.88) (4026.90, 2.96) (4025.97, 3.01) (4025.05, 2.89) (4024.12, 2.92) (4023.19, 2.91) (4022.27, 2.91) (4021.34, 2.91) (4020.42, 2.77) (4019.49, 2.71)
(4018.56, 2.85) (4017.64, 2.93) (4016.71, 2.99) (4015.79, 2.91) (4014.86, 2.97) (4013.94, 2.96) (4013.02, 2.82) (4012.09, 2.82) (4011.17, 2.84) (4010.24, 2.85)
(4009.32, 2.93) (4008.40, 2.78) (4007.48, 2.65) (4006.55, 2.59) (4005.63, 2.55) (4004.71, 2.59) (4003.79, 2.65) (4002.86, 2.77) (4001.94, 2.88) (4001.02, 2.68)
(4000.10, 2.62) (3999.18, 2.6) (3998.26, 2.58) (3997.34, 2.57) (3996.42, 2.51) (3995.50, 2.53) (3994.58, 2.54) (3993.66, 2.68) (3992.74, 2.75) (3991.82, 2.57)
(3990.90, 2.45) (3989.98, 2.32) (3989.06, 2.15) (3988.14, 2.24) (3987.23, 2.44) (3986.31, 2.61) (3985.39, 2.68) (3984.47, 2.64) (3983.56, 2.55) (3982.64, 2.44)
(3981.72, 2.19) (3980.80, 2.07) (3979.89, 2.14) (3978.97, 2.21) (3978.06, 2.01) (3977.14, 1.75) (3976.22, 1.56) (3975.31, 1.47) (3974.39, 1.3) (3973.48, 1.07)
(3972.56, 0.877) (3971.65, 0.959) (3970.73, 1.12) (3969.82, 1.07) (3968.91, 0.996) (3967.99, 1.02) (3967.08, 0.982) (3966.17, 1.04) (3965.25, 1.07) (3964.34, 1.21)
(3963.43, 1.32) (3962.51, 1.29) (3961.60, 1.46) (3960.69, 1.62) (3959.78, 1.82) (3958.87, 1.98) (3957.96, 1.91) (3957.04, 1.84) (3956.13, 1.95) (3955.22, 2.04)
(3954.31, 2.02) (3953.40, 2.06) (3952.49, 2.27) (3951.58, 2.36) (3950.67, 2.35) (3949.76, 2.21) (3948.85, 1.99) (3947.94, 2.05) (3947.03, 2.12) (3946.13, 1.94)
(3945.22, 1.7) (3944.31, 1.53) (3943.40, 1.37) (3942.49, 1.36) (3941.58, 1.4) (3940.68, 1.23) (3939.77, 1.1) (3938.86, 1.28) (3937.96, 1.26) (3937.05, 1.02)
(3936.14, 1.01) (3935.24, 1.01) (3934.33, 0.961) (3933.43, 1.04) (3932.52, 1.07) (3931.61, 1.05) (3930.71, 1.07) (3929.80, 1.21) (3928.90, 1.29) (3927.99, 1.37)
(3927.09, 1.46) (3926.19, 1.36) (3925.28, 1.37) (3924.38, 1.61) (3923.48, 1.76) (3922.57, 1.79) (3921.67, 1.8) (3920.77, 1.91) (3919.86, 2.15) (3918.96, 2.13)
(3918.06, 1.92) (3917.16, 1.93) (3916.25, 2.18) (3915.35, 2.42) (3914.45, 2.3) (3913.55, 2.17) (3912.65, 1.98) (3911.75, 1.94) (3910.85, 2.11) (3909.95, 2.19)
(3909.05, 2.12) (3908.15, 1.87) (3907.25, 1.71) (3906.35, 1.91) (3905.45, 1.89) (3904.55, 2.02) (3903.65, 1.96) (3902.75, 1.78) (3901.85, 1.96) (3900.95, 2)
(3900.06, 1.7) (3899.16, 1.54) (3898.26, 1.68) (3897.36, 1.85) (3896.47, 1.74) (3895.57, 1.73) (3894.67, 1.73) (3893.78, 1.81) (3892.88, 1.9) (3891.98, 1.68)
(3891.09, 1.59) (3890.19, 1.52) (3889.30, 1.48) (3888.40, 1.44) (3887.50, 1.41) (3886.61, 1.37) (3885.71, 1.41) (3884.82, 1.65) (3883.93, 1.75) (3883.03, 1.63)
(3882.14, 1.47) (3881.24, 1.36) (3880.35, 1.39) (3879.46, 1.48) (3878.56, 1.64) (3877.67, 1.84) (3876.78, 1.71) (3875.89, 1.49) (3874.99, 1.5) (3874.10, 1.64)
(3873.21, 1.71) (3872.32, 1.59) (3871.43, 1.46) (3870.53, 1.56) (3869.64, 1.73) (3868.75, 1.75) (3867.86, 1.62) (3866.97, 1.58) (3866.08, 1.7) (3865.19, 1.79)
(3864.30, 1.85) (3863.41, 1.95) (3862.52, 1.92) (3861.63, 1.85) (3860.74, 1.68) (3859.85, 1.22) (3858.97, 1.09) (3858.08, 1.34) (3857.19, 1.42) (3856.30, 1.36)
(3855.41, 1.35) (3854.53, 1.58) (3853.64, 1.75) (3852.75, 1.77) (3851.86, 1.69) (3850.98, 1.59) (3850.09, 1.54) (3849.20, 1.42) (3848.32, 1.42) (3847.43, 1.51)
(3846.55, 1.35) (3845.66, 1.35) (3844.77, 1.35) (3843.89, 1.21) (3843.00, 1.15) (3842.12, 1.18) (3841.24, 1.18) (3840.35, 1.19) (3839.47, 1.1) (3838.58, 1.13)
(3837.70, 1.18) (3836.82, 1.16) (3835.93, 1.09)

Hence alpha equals 1.3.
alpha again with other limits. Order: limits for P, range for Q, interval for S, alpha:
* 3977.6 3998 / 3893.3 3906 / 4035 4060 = 1.5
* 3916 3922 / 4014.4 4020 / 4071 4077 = 1.3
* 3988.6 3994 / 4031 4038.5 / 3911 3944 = 1.1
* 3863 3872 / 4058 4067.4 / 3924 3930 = 0.9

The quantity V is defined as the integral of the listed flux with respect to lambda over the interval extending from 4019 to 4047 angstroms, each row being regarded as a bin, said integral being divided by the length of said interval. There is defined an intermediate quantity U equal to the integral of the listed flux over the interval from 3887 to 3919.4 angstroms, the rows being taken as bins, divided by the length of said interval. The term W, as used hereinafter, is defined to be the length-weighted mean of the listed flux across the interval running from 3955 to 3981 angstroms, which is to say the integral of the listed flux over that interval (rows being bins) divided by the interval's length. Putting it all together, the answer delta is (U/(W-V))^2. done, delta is 2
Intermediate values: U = 1.9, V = 2.7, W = 1.48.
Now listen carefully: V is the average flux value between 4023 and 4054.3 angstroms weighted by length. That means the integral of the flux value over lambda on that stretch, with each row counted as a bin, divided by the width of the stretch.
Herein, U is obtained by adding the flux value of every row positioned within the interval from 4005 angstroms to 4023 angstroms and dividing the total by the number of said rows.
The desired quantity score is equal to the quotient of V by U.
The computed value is 1.0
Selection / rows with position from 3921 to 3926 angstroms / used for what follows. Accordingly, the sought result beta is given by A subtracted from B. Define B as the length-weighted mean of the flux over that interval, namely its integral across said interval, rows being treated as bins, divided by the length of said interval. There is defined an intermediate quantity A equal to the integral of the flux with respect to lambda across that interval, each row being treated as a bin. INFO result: -6.6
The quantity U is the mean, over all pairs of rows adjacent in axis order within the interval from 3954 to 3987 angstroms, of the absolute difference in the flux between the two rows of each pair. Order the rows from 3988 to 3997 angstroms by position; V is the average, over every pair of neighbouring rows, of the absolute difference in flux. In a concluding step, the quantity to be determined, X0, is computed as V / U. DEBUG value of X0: 0.90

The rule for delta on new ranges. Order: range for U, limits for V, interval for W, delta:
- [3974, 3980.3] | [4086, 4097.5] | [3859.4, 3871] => 3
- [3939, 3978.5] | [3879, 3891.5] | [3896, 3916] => 12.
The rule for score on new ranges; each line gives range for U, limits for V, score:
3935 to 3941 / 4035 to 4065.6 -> 2.4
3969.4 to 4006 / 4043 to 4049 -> 1.3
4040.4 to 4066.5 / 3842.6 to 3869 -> 0.6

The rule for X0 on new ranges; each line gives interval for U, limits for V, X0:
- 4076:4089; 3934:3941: 1.22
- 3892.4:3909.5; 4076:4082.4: 0.36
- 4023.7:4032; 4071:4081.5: 0.96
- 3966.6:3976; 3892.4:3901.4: 1.04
